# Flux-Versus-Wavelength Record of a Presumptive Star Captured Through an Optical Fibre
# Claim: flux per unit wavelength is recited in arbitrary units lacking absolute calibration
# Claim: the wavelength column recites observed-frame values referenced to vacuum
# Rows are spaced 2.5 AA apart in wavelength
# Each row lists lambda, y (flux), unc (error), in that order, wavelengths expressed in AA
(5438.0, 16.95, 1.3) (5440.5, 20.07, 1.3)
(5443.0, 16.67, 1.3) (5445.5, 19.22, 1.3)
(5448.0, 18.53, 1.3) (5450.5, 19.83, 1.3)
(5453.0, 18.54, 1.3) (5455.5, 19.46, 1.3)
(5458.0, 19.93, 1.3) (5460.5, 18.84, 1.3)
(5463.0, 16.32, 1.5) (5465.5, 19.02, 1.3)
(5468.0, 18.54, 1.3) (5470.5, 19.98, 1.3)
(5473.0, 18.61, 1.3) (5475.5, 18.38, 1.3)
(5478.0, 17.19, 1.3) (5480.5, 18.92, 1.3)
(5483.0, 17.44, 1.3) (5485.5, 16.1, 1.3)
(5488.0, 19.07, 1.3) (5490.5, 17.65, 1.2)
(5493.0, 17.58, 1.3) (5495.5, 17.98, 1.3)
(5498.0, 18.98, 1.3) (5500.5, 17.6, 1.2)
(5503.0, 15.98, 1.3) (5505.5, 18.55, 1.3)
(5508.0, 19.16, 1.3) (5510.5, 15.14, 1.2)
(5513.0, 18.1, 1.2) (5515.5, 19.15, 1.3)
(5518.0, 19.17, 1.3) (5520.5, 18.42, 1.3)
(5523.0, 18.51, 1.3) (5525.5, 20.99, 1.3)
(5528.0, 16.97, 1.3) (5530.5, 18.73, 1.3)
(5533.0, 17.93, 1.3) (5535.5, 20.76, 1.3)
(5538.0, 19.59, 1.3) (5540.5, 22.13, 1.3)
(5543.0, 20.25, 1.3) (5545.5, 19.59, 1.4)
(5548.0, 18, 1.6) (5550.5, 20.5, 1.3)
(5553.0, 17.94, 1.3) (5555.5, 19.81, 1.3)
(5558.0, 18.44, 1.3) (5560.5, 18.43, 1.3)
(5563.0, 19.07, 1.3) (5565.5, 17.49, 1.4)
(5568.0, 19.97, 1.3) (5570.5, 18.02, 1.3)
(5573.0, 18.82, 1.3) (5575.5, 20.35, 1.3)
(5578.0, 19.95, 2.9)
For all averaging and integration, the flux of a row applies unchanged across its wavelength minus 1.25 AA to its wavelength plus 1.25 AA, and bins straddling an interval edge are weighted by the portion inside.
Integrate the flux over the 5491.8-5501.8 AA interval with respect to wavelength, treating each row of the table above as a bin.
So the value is 180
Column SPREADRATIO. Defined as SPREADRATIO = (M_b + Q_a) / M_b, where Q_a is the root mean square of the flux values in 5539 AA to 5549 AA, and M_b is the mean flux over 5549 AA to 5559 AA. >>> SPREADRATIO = 2.05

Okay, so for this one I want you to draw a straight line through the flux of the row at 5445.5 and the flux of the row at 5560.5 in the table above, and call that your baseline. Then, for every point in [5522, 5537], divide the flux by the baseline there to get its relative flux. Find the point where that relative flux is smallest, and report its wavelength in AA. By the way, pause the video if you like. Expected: 5528.0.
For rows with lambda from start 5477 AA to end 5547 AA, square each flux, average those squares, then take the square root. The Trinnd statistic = 18.5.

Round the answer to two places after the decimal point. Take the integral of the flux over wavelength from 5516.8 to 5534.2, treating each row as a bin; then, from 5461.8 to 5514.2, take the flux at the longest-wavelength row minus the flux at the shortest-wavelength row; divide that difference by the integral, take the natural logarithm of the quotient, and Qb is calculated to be -5.21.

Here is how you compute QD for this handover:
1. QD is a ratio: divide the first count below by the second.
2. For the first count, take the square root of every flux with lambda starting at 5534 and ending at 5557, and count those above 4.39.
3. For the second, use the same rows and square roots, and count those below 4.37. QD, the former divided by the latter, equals 3.5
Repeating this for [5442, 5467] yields 0.5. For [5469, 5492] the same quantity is 0.1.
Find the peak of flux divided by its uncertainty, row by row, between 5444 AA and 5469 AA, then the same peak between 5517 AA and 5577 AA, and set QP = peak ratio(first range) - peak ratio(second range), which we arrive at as -1.7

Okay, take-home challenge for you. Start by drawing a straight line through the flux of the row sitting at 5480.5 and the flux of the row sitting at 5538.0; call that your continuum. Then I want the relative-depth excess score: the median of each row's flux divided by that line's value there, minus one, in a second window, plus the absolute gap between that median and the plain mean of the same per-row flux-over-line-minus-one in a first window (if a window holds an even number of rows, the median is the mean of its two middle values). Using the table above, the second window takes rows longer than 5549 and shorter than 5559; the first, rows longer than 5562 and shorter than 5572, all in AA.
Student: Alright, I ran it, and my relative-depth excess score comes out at -0.004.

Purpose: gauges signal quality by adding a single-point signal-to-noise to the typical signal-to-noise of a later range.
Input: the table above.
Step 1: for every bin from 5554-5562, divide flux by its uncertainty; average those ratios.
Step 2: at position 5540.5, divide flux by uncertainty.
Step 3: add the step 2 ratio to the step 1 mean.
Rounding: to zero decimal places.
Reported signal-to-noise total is 32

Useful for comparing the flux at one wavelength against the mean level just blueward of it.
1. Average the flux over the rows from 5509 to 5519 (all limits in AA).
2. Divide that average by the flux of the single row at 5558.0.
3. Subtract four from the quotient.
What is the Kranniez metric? -3.03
